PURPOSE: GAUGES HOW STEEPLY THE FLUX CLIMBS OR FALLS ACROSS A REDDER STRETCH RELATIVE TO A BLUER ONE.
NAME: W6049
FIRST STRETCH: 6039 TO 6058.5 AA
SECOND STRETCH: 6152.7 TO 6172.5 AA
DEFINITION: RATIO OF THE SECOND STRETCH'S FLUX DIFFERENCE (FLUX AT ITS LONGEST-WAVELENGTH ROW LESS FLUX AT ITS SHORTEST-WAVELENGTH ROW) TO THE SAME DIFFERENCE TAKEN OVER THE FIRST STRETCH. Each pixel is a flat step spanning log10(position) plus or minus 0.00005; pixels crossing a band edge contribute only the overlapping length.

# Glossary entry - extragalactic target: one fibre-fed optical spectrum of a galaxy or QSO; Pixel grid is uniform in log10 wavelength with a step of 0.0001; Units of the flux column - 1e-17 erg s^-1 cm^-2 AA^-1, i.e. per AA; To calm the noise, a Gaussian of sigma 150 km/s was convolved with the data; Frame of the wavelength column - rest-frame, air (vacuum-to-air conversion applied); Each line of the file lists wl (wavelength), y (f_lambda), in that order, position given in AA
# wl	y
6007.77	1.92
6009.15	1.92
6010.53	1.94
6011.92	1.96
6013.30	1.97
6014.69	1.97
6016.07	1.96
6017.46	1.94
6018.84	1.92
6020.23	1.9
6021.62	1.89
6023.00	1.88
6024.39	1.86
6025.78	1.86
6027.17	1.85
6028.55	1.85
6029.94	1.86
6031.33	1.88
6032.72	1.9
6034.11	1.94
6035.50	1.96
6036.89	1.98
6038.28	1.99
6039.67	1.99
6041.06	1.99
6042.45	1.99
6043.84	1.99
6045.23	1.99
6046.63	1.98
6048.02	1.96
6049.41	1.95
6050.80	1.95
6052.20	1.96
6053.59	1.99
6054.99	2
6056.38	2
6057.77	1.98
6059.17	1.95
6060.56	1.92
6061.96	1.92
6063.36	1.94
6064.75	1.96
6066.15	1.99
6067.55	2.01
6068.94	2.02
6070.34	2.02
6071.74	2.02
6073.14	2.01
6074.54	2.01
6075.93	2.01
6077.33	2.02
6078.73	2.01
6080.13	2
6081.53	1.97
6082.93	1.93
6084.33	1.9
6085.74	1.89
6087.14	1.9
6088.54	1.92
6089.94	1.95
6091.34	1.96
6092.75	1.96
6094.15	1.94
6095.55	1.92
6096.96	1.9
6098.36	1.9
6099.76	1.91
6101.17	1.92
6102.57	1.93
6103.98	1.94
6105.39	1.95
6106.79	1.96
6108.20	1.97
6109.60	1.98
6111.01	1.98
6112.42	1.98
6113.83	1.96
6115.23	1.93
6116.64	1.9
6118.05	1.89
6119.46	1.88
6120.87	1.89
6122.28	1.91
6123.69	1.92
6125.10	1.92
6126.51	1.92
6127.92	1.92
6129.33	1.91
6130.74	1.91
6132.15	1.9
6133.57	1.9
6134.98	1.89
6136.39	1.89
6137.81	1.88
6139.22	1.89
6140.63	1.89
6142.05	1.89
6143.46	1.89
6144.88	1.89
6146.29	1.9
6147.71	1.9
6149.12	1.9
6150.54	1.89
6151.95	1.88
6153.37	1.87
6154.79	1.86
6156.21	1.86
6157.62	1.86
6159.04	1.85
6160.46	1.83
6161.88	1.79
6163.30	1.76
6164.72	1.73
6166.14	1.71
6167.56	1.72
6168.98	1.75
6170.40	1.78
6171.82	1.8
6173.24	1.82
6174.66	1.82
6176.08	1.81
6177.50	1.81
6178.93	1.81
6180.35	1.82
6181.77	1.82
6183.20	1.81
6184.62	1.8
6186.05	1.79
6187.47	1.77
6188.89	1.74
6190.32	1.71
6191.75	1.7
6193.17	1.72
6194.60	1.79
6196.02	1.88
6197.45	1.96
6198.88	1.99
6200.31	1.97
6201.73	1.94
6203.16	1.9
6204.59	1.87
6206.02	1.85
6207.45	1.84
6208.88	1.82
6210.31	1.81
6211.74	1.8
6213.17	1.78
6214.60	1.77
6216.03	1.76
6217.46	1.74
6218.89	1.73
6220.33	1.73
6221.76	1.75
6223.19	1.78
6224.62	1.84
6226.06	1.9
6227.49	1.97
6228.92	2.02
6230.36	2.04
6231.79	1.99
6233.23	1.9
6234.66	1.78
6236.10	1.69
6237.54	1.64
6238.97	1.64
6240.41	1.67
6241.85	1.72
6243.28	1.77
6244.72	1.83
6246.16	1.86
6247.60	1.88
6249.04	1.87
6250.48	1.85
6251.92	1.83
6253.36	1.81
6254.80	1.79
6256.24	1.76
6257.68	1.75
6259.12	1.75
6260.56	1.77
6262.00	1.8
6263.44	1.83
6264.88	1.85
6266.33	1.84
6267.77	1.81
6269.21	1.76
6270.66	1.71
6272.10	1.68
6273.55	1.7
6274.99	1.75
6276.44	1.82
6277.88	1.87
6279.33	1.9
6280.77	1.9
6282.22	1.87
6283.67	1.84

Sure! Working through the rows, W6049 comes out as 7.0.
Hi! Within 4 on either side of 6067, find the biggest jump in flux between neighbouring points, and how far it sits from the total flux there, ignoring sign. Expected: 12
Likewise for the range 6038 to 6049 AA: 16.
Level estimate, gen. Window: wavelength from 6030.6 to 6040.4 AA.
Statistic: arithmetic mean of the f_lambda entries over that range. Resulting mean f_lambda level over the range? 1.95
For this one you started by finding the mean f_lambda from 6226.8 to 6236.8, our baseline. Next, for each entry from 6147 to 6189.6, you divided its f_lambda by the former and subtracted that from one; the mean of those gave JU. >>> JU 0.053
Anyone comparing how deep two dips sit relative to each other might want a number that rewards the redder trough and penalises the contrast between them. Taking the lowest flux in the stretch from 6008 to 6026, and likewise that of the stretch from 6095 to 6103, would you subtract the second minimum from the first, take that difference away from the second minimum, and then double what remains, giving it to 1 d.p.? 3.9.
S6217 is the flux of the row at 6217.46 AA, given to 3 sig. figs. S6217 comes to 1.74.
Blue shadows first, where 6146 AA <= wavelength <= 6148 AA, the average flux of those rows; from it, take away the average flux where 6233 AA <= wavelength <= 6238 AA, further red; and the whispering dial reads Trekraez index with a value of 0.15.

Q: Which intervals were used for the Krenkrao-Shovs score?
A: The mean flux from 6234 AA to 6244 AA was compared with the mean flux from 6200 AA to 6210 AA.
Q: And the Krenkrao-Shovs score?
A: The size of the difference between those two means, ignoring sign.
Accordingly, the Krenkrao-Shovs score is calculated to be 0.18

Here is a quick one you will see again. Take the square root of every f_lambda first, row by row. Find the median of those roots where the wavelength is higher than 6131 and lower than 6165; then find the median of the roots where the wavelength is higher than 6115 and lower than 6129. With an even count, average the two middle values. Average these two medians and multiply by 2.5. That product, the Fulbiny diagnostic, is 3.45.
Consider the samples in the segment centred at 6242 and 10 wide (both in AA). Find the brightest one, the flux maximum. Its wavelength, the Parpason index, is 6246.16 AA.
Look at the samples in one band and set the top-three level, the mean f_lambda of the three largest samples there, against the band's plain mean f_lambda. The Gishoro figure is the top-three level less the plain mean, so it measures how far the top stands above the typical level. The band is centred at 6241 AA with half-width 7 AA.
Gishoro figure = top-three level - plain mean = 0.11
